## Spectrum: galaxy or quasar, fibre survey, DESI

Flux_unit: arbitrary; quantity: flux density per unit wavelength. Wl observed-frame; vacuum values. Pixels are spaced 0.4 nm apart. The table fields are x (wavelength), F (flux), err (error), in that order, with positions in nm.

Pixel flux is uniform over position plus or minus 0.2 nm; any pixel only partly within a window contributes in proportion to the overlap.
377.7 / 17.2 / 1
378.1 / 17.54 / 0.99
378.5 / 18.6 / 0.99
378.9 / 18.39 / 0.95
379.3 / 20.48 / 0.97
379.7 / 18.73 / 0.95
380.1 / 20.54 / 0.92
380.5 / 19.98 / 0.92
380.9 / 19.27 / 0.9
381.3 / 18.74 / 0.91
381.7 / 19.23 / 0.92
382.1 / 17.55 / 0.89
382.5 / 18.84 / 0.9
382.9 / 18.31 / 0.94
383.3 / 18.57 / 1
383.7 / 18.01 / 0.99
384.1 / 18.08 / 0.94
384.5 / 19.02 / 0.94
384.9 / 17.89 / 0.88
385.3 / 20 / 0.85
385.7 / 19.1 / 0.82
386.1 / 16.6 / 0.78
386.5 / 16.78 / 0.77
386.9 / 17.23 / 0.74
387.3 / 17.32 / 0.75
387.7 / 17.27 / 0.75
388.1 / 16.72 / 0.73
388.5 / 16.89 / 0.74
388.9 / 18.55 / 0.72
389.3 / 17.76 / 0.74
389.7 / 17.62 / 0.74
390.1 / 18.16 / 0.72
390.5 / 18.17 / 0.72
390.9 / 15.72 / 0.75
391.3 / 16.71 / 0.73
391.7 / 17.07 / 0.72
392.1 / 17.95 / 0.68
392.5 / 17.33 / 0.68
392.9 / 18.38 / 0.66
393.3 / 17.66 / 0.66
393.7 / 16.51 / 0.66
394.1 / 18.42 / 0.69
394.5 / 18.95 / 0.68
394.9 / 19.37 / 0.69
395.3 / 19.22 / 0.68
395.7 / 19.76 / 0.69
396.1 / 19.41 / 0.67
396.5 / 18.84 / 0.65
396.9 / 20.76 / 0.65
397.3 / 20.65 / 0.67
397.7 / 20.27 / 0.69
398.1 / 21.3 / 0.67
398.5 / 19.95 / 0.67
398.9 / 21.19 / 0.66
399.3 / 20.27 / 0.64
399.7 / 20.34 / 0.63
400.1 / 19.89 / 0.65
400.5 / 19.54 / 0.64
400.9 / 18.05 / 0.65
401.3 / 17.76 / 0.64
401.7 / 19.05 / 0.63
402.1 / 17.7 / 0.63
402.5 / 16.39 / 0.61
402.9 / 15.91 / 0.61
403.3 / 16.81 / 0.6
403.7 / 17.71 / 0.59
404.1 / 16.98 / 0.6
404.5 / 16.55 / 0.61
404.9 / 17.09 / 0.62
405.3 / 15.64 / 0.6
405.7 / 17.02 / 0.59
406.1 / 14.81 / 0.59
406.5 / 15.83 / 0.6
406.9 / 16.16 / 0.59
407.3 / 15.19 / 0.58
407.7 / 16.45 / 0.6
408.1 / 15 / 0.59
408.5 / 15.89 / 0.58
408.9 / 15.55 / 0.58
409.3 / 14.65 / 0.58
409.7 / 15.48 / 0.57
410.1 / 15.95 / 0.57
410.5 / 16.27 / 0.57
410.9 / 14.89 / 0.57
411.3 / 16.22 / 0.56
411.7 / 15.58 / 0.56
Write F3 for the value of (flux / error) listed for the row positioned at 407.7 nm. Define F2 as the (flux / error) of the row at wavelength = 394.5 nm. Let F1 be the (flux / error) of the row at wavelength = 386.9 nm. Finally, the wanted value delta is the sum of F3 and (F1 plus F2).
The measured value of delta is 78.6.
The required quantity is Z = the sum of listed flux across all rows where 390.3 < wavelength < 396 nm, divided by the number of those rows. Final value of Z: 17.9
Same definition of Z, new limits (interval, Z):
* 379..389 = 18.4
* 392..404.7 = 18.7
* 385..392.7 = 17.5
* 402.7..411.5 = 16.0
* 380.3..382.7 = 18.9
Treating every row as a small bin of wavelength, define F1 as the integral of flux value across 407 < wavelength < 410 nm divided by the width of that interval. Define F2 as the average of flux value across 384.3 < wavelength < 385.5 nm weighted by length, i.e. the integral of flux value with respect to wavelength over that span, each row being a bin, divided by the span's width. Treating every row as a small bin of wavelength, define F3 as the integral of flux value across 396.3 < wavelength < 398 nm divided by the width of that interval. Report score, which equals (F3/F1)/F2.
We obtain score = 0.069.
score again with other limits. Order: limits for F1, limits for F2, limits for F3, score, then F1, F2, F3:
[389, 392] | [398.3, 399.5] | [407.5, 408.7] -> 0.044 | 17.4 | 20.5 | 15.8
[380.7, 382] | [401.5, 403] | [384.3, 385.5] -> 0.058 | 19.0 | 17.4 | 19.0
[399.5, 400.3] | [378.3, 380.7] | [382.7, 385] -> 0.047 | 20.1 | 19.5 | 18.3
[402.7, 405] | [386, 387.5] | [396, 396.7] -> 0.067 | 16.8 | 17.0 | 19.1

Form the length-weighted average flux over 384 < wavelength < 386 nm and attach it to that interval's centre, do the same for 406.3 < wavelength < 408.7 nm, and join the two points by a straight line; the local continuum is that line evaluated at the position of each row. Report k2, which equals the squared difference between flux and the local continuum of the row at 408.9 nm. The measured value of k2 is 0.0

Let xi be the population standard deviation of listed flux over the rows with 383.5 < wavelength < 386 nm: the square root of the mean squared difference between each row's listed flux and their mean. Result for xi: 0.76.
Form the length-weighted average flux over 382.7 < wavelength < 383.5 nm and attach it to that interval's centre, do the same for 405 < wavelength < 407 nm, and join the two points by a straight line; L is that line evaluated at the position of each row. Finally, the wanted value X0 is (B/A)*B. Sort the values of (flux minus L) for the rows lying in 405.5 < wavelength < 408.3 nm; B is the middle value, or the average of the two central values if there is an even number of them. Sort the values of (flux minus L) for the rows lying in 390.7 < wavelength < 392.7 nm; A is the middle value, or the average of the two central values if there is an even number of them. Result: 0.0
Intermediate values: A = -0.4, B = -0.1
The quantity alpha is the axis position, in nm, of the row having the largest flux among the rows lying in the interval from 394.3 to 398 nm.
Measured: 396.9 nm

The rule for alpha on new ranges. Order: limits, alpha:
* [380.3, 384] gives 380.5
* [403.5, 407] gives 403.7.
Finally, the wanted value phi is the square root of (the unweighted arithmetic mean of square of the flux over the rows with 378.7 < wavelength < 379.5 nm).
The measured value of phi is 19.5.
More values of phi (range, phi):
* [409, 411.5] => 15.6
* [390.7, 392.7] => 17.0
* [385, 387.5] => 17.9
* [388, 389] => 17.4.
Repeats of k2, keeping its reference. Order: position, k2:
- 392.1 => 0.0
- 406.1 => 1.3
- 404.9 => 1.0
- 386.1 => 4.0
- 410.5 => 0.8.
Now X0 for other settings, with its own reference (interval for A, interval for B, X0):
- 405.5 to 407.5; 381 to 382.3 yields -0.2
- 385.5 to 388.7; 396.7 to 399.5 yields -16.1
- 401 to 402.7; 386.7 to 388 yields 0.3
